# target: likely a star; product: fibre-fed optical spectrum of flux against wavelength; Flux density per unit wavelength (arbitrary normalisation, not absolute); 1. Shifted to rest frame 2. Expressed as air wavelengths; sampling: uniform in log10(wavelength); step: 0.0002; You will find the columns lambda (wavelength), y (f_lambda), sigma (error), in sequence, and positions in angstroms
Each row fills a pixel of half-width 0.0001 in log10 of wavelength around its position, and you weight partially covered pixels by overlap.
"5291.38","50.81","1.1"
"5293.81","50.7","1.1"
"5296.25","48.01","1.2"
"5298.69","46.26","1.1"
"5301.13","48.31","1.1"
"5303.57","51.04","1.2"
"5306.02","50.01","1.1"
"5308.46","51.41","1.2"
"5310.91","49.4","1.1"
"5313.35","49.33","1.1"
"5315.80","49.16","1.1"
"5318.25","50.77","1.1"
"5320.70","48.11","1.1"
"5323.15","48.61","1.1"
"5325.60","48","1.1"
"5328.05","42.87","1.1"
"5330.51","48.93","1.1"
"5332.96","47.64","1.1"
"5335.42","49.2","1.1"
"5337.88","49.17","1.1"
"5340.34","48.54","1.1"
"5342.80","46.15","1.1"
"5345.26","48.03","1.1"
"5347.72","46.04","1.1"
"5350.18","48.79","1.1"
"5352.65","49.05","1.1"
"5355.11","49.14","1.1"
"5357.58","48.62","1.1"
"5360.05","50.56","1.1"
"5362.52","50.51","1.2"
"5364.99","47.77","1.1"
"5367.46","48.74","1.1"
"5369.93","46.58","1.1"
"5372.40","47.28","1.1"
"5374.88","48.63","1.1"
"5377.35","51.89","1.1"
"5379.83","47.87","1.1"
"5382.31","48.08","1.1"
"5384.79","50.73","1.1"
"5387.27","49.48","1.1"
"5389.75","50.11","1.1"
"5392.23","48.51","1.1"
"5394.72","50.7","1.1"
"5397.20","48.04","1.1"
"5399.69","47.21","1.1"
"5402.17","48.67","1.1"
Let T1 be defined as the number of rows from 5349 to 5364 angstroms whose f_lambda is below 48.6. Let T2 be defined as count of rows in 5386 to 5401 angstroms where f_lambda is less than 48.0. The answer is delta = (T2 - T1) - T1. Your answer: 1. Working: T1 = 0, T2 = 1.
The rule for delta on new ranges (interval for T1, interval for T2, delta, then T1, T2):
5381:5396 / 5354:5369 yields -3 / 2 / 1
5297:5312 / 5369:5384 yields -1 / 2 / 3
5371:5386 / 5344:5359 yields -5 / 3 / 1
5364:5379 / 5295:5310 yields -5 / 3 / 1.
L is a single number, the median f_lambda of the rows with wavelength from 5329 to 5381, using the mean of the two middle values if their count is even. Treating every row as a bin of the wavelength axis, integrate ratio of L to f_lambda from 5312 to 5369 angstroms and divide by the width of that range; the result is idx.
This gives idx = 1.01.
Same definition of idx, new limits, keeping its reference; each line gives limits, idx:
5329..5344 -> 1.01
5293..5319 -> 0.98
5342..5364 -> 1.00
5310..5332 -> 1.01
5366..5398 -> 0.99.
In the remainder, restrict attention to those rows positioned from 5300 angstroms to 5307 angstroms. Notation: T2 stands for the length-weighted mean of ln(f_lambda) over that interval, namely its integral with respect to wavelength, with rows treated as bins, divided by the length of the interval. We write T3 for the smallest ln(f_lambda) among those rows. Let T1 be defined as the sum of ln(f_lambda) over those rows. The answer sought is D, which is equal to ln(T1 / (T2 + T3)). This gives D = 0.410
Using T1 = 11.7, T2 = 3.90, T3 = 3.88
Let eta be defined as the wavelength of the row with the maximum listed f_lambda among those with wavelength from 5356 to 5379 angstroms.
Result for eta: 5377.35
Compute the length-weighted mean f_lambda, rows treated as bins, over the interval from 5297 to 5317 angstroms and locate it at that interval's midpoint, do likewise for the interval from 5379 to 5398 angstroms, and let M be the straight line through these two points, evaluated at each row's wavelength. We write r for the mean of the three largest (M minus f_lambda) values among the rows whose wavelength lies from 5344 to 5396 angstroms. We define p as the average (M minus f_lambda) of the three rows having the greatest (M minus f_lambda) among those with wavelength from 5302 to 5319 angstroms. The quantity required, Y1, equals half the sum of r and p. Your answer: 1.33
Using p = 0.0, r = 2.64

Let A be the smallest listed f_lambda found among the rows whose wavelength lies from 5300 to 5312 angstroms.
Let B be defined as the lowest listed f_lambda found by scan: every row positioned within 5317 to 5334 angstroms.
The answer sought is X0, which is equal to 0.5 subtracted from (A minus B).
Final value 4.9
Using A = 48.31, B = 42.87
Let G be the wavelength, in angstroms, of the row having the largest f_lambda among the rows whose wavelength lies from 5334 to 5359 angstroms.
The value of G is 5335.42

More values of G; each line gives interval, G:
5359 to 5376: 5360.05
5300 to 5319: 5308.46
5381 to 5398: 5384.79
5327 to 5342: 5335.42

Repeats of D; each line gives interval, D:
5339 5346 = 0.409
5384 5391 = 0.407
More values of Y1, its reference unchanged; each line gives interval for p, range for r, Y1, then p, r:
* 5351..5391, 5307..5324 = 1.37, 2.1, 0.69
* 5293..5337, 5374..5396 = 2.41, 3.7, 1.10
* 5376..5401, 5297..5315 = 1.45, 1.5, 1.37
